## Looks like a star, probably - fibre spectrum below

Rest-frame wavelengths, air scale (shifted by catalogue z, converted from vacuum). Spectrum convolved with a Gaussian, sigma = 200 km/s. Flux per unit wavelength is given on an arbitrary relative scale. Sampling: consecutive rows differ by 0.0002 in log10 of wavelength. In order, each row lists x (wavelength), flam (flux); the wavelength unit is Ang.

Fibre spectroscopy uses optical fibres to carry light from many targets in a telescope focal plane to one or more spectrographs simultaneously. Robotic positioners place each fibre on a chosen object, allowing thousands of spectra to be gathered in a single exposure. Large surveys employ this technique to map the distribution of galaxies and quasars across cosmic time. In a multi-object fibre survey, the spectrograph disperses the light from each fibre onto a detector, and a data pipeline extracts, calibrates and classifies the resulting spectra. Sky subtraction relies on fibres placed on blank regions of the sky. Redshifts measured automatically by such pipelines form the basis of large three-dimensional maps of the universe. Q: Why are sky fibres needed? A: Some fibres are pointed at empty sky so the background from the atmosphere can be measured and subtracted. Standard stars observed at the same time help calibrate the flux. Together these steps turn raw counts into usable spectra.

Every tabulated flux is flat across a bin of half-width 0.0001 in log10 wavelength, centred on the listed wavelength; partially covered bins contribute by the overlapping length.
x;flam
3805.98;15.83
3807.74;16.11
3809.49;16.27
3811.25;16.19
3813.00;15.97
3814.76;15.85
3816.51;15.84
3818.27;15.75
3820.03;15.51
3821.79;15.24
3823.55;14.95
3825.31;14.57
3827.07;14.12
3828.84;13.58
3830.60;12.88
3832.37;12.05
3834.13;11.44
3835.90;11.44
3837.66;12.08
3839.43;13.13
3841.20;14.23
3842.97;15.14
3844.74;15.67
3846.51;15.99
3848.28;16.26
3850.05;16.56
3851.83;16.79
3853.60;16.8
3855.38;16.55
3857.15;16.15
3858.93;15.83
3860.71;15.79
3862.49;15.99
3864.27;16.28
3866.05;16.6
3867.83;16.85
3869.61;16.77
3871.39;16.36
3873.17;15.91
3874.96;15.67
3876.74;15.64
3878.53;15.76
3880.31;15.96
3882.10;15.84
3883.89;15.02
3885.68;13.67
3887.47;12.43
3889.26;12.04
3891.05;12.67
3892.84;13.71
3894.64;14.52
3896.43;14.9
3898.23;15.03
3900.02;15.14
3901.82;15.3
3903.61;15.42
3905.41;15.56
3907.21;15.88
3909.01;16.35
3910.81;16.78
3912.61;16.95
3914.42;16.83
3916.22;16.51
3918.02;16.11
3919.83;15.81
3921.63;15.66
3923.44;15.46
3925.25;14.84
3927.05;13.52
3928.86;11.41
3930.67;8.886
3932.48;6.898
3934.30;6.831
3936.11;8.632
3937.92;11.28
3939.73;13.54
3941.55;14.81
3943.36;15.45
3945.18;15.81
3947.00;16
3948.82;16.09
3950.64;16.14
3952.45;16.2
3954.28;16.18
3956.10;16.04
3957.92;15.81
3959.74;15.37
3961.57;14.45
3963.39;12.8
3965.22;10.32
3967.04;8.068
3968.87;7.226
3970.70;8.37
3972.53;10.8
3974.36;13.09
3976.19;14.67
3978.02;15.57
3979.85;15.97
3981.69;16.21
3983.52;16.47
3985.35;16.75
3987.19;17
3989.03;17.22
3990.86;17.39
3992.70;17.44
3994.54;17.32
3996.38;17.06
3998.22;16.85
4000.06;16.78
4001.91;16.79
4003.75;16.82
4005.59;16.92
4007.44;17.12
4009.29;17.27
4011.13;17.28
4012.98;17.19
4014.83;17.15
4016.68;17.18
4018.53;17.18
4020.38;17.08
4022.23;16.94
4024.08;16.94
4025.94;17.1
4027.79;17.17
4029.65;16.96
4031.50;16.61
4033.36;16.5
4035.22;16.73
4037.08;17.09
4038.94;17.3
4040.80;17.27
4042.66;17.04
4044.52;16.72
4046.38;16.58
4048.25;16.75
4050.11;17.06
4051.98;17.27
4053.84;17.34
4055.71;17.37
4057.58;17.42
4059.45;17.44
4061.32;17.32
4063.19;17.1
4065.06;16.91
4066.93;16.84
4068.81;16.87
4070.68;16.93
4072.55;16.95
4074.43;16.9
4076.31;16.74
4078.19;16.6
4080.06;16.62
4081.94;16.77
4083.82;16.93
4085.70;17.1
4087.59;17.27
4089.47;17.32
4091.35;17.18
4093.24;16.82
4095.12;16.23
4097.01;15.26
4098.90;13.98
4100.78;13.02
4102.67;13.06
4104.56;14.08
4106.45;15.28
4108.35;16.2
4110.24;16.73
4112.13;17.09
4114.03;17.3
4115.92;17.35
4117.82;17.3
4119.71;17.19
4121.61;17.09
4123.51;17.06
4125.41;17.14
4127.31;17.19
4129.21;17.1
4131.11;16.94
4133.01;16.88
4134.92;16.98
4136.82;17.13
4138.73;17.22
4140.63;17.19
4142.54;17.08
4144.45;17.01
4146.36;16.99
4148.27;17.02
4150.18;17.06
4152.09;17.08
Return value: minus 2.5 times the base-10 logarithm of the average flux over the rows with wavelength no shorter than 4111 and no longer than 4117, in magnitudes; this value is -3.09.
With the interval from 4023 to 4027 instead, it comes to -3.08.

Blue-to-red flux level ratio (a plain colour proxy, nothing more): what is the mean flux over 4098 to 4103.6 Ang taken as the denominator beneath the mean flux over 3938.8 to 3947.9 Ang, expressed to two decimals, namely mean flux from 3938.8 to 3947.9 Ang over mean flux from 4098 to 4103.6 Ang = 1.13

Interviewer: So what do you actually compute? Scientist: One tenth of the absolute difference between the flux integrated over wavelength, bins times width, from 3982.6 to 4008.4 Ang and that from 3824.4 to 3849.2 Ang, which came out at 9.7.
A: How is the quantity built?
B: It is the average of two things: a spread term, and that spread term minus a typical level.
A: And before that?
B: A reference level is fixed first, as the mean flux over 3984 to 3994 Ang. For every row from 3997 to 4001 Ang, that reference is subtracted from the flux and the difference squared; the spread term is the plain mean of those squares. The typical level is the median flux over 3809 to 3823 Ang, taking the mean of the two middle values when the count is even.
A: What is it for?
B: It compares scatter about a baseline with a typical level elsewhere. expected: -8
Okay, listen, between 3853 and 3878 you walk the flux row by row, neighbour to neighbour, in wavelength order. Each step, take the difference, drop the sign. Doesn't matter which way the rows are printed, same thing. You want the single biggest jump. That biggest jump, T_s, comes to 0.45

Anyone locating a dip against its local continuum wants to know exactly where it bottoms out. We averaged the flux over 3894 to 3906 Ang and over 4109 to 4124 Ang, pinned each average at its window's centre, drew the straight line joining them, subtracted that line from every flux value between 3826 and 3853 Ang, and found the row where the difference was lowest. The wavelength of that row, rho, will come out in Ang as 3835.90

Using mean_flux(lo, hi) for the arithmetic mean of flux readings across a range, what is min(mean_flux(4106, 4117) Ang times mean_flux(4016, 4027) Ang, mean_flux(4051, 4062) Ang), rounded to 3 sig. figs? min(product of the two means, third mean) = 17.4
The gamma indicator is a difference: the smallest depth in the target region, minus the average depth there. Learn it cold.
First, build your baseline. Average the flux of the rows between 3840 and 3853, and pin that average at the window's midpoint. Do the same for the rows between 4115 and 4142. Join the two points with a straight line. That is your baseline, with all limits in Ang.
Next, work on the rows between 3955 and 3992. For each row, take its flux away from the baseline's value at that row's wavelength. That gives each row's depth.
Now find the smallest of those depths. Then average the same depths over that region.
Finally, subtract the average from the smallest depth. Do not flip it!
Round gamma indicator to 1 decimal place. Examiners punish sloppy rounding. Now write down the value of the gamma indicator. -3.3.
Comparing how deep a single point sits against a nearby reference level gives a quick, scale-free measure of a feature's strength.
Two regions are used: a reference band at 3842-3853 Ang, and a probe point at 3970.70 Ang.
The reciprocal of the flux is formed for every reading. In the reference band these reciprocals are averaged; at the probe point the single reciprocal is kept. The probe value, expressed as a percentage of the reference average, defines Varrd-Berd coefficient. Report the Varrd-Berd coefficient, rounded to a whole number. 192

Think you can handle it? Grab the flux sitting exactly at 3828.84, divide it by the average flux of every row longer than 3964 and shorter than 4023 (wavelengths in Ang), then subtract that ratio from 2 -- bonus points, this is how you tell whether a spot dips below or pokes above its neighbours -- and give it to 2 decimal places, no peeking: 1.12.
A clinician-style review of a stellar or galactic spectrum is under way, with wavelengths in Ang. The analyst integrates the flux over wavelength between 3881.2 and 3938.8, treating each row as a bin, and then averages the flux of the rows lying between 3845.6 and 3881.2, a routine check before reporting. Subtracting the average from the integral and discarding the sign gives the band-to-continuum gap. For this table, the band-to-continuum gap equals 786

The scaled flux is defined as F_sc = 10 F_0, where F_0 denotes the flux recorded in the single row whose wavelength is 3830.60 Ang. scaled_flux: 129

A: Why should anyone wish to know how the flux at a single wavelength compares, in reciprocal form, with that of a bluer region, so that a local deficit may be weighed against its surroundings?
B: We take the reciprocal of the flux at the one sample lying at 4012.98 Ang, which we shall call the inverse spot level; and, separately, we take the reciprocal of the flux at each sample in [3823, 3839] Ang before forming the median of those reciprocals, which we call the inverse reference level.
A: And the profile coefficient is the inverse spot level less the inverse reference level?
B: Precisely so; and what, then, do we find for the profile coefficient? -0.019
